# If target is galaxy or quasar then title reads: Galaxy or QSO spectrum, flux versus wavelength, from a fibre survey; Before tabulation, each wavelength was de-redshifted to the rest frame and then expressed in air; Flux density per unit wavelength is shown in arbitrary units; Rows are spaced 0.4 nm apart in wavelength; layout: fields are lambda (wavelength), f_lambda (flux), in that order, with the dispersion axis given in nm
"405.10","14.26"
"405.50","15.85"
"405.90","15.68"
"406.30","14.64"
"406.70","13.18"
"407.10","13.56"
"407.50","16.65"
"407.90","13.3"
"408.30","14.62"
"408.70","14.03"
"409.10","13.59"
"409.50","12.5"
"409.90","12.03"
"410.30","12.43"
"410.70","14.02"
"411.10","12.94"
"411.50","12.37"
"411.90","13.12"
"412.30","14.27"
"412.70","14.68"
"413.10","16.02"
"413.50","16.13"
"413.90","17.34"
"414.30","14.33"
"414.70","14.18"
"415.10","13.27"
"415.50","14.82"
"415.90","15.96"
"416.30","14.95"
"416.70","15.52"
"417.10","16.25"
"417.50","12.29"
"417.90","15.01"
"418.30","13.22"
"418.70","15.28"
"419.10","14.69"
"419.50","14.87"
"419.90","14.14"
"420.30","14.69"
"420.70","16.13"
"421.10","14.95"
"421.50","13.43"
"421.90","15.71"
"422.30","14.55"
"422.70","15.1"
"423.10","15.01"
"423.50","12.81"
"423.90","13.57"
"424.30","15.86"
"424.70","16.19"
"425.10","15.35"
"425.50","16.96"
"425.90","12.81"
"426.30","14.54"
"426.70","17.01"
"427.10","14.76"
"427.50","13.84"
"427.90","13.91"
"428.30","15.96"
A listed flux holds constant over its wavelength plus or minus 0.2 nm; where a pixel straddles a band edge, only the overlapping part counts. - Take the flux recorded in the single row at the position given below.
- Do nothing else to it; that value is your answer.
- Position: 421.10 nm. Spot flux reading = 14.95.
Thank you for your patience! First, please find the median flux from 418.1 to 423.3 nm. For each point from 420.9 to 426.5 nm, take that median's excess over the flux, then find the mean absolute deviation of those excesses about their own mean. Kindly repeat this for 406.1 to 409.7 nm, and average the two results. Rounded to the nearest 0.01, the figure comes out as 0.93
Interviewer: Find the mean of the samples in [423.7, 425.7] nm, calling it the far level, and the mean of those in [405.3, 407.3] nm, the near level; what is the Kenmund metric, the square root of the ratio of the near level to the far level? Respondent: 0.97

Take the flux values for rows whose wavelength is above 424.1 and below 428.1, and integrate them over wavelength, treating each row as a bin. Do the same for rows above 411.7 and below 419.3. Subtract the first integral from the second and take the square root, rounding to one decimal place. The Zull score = 7.2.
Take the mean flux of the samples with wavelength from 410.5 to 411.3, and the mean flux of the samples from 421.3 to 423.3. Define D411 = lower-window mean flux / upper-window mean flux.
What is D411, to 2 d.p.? 0.91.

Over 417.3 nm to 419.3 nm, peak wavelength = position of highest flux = 418.70 nm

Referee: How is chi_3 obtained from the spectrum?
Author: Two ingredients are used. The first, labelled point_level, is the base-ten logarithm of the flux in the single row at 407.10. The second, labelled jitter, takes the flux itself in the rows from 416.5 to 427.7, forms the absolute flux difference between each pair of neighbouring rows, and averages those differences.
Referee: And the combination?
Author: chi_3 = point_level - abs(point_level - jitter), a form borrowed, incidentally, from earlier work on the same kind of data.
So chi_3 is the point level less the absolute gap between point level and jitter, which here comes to 0.74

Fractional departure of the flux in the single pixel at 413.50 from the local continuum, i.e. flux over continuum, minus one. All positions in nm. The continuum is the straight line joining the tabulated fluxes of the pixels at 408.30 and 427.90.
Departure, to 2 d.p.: 0.12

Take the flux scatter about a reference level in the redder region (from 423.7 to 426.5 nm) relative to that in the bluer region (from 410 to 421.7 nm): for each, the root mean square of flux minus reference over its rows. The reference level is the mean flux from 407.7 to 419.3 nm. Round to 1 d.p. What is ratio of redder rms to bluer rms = 1.2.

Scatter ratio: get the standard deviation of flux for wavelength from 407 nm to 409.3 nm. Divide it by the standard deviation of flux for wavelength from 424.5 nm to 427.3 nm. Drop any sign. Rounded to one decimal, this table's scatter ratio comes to 0.8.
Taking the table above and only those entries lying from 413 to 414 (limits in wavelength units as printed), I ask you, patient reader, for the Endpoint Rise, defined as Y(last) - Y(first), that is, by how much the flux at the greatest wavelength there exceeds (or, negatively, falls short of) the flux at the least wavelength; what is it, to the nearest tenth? 1.3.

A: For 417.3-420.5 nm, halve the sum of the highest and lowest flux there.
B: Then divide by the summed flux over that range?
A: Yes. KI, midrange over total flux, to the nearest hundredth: 0.12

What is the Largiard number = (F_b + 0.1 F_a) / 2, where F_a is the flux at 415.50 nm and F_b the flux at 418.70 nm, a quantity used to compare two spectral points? 8.4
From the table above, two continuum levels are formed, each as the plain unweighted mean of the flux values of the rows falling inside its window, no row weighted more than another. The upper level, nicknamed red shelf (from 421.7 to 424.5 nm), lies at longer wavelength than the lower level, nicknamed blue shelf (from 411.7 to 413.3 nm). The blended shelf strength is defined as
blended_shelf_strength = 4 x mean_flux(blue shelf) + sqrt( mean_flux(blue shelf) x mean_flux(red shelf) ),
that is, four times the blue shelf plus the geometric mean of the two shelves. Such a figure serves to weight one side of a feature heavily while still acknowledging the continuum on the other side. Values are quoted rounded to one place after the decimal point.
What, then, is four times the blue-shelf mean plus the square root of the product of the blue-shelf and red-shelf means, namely 72.7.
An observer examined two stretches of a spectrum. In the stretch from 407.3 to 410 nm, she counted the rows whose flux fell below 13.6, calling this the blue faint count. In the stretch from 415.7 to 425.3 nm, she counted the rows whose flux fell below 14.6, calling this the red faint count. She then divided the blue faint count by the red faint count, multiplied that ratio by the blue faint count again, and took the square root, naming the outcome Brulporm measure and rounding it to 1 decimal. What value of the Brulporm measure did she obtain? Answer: 1.5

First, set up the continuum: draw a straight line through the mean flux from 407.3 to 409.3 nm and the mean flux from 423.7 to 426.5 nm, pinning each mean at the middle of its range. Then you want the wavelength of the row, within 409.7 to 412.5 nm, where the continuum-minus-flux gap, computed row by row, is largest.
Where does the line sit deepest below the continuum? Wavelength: 409.90 nm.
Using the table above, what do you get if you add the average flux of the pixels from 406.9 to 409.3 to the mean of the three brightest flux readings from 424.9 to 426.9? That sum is 30.7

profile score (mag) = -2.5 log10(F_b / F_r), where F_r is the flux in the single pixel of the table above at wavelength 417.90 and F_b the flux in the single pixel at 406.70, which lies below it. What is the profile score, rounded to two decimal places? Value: 0.14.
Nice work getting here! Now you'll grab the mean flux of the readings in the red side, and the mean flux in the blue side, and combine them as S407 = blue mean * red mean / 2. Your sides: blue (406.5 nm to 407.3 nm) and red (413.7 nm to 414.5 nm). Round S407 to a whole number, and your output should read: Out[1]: 106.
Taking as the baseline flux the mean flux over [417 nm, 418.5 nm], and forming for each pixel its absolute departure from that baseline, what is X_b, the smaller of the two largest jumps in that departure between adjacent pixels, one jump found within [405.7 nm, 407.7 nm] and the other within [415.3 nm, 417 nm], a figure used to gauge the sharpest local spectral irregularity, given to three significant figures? 1.14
